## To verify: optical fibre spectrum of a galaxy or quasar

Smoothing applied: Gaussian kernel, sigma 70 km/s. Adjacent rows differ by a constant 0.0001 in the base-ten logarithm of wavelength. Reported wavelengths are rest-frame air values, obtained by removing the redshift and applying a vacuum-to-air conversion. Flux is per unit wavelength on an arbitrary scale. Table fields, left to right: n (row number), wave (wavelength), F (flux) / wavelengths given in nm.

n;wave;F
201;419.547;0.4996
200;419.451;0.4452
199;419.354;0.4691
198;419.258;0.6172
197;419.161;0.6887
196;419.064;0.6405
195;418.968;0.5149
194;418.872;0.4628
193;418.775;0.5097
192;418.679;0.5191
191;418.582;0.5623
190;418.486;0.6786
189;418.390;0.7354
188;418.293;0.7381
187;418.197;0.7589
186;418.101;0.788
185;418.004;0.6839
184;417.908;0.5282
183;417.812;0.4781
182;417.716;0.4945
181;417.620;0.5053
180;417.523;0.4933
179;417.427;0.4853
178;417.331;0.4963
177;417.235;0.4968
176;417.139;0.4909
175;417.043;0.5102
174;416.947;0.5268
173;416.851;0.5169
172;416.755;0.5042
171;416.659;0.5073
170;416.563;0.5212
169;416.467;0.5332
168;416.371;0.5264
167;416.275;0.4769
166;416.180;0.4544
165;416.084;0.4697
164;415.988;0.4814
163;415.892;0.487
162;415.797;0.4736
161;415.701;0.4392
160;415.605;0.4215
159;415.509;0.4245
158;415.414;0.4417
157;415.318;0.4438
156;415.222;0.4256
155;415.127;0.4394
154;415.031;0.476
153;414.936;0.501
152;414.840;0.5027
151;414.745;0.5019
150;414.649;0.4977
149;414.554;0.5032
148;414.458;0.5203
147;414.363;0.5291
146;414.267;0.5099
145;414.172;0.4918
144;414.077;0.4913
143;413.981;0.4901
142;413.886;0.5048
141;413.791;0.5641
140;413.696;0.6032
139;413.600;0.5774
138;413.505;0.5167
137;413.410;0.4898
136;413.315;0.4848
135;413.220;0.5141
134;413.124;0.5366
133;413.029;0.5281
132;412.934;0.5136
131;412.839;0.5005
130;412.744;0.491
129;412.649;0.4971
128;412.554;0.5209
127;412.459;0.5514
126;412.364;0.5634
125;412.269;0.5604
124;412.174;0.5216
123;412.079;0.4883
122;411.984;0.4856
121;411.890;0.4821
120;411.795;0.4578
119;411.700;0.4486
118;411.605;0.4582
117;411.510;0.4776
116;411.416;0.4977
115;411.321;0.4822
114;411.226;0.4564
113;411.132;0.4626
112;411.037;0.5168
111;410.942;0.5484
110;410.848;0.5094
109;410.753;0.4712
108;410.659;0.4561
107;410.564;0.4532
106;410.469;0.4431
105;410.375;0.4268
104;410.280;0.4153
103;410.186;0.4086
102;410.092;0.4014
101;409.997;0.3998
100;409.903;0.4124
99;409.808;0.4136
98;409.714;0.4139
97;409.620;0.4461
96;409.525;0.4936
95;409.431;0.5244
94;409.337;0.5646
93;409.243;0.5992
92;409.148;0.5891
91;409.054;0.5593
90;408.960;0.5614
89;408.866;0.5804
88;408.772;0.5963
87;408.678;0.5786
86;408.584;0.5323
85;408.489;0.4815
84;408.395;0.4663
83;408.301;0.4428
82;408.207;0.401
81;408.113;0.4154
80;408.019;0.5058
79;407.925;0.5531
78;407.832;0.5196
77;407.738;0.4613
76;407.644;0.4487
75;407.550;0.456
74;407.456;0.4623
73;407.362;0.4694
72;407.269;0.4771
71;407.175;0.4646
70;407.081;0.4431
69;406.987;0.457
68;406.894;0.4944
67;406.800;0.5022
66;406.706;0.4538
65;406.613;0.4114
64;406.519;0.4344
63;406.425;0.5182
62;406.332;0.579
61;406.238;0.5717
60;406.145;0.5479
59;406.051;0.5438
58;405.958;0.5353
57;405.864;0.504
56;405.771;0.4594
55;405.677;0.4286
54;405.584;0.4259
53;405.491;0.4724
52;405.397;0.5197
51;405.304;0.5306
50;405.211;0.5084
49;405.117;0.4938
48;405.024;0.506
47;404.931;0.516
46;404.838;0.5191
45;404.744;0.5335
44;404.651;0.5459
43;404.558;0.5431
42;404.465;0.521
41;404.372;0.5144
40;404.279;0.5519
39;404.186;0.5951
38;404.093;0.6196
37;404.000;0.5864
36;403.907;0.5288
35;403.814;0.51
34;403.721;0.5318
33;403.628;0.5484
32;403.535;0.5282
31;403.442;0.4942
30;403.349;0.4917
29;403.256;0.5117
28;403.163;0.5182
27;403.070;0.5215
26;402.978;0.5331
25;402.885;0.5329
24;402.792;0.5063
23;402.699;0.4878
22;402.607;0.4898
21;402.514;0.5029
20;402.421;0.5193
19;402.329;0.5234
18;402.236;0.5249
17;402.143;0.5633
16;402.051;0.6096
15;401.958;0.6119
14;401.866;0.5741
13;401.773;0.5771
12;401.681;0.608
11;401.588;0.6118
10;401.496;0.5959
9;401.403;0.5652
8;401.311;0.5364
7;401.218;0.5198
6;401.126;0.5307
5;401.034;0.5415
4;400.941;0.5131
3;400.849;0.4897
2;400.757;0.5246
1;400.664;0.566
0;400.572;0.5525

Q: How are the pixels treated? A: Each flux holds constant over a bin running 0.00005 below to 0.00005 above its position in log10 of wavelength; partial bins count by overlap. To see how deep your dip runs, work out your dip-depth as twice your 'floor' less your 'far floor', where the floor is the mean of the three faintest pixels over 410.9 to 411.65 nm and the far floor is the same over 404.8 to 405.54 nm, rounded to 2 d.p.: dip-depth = 0.43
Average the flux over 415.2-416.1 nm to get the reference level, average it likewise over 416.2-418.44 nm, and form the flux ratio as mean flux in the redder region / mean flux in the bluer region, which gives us 1.23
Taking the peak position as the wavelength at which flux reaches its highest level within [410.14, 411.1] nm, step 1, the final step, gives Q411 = 410.942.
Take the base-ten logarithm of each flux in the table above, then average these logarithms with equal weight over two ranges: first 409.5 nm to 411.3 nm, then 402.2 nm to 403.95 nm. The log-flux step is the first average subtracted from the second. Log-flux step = 0.061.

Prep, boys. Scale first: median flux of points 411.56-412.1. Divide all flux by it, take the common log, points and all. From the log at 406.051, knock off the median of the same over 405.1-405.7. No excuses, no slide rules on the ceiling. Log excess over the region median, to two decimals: 0.04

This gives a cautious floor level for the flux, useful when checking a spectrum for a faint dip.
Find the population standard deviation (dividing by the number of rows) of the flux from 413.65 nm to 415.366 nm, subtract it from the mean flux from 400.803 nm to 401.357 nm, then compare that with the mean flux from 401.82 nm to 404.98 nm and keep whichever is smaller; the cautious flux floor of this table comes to 0.48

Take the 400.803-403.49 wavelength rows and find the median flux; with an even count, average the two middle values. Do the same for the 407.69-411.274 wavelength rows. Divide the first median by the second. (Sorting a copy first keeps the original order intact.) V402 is 1.12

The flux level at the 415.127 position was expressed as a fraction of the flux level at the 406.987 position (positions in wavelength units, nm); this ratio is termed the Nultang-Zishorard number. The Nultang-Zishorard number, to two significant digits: 0.96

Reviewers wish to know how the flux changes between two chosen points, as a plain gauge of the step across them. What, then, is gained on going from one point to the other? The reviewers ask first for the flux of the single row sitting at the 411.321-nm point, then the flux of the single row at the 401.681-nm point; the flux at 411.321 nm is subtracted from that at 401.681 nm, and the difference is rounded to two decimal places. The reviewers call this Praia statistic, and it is 0.13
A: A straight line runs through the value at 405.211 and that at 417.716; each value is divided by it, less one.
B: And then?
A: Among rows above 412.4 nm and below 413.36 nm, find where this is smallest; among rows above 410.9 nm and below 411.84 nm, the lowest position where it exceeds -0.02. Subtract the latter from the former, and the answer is 2.37 nm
